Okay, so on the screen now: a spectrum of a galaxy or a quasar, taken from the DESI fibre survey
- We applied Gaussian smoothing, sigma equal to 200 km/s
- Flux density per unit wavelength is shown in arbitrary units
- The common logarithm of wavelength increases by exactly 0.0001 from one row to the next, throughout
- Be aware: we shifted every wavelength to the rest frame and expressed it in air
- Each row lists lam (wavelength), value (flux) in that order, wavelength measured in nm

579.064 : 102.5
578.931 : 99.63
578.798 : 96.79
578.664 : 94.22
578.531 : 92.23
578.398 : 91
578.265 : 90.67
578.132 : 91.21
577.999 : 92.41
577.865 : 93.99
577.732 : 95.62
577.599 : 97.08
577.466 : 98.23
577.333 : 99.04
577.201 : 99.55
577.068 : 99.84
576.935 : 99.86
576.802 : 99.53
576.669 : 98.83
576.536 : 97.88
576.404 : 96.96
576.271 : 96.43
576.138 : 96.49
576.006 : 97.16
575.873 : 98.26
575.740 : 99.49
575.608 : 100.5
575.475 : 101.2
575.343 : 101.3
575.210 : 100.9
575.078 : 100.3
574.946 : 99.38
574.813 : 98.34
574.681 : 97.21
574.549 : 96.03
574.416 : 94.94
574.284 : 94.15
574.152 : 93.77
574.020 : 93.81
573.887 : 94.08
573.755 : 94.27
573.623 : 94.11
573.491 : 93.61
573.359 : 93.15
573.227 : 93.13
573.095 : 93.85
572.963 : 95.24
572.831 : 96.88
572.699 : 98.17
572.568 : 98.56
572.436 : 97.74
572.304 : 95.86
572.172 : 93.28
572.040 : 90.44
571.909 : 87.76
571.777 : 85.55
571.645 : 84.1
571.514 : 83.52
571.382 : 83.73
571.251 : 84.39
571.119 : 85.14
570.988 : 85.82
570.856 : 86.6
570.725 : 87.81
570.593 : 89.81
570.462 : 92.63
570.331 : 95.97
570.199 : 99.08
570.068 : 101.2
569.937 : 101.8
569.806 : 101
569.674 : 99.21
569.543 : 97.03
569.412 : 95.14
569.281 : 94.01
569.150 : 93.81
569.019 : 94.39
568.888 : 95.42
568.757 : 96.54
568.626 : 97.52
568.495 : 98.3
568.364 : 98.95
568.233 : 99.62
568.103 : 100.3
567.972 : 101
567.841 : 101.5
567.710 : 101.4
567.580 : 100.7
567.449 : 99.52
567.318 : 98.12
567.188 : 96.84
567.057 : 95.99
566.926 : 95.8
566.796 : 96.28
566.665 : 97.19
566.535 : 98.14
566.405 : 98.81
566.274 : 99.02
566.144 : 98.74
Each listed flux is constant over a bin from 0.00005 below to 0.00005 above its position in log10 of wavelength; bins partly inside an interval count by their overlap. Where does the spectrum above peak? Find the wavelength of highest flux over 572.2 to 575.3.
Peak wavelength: 575.210 nm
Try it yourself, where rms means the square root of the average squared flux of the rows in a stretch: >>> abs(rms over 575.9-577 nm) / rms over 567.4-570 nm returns 0.99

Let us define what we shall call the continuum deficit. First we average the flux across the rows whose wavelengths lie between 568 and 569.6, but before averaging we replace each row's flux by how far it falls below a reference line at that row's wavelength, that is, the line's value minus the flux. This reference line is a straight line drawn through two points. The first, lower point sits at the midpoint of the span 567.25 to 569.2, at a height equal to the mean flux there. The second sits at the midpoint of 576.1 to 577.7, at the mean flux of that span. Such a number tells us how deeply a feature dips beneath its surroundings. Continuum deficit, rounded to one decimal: 1.7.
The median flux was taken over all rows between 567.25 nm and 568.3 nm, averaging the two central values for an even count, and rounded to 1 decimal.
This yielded 100.5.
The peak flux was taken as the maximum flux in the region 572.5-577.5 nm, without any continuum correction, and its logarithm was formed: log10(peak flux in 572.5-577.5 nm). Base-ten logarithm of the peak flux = 2.01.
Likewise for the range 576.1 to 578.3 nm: 2.00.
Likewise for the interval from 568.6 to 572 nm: 2.01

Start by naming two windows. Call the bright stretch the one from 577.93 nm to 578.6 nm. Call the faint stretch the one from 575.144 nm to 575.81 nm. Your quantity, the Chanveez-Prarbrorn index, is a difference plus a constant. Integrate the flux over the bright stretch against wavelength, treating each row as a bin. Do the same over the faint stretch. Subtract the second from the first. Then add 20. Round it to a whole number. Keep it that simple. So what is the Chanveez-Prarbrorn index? 14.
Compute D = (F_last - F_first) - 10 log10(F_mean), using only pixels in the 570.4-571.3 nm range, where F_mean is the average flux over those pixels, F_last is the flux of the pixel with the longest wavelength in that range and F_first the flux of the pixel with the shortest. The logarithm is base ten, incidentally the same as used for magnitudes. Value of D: -28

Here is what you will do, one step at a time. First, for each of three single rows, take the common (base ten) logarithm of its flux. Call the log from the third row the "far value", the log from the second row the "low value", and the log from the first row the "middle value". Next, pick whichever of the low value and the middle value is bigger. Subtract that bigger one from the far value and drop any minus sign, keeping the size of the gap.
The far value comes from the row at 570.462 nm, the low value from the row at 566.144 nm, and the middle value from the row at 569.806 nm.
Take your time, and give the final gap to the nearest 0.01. 0.04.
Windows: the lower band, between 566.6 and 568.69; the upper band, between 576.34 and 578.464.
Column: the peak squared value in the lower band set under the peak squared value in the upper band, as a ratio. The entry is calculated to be 0.97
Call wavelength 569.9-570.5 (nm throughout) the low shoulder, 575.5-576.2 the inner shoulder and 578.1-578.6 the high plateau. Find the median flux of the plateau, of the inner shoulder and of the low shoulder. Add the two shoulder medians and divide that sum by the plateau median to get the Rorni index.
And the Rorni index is 2.17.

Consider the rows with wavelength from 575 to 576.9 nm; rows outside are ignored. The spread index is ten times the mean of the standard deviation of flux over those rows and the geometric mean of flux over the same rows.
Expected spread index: 503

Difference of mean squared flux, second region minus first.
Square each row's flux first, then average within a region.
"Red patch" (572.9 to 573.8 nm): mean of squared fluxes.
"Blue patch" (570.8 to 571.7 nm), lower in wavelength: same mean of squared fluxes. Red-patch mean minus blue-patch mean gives 1634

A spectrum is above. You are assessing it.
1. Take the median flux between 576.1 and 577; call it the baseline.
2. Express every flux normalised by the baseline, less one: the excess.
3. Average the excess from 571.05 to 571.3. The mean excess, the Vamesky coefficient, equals -0.13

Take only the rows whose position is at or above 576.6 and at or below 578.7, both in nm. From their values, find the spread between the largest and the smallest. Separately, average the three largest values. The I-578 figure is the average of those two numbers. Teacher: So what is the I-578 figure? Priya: 54.5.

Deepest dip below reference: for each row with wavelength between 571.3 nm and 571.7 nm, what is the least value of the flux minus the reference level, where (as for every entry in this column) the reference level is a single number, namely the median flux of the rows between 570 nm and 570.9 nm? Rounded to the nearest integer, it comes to -9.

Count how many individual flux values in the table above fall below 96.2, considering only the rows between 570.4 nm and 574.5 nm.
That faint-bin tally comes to 27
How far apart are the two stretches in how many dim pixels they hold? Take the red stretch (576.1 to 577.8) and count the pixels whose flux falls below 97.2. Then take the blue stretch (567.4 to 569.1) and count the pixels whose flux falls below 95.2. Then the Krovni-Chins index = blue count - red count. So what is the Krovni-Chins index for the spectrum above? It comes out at -4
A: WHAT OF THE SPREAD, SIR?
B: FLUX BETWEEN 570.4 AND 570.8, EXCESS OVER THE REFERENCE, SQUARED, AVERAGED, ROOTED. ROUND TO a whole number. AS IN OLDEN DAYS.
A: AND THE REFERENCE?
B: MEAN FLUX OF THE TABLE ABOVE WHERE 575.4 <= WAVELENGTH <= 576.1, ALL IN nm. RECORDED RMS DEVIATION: 9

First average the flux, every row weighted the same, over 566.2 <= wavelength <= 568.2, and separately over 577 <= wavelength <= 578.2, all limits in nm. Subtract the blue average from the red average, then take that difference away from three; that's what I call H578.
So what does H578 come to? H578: 5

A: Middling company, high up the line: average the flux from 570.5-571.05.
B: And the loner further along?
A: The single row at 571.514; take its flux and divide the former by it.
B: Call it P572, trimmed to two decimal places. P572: 1.05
